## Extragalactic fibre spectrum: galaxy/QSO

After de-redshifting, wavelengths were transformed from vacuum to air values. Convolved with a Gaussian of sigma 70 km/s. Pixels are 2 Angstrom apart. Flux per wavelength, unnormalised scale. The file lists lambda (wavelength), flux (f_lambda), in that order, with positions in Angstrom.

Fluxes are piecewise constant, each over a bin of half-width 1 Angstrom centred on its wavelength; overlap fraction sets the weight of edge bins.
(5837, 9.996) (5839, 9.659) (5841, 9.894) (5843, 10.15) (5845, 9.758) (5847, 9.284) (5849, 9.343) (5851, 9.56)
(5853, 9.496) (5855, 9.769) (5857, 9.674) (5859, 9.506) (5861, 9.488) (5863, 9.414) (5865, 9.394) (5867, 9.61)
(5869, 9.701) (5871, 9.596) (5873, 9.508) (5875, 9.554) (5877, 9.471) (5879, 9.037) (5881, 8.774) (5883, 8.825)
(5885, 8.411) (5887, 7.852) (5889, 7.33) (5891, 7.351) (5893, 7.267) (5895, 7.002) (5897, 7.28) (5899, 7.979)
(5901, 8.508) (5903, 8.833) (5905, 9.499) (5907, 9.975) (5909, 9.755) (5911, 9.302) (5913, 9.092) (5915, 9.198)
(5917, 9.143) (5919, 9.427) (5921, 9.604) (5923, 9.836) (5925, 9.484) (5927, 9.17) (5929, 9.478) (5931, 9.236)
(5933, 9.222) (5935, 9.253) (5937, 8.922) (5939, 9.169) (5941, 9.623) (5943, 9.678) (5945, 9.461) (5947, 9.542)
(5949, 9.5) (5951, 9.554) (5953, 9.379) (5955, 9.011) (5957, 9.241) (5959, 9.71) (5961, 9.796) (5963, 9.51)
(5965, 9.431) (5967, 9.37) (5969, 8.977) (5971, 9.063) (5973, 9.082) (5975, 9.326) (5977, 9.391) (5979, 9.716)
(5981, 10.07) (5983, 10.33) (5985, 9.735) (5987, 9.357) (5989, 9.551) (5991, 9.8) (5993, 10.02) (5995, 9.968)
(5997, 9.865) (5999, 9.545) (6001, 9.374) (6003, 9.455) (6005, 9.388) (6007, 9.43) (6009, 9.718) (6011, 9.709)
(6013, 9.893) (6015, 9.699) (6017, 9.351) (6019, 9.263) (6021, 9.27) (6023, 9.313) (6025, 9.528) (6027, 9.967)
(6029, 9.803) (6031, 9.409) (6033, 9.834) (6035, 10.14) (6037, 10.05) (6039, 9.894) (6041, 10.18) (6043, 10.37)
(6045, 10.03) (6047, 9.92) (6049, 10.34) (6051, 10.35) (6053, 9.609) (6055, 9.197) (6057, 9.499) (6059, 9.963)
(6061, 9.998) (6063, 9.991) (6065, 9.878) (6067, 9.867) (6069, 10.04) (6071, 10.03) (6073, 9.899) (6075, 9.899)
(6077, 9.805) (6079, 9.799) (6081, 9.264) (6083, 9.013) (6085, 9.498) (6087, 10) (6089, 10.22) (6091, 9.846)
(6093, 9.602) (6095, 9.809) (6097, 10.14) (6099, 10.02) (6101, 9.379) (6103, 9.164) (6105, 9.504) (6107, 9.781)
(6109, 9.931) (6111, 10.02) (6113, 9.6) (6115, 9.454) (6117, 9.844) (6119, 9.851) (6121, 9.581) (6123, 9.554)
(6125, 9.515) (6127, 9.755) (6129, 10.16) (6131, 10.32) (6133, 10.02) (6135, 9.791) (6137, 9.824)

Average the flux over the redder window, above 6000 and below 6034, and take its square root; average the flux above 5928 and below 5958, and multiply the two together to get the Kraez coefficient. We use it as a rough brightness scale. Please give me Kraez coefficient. 28.9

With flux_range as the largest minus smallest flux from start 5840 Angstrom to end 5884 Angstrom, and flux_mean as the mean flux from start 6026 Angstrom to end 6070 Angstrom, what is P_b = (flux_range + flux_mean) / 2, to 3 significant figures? 5.65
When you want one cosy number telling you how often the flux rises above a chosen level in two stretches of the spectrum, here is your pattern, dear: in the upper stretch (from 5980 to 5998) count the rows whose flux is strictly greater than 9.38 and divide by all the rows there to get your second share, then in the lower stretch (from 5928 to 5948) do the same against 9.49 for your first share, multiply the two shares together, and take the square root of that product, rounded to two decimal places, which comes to 0.52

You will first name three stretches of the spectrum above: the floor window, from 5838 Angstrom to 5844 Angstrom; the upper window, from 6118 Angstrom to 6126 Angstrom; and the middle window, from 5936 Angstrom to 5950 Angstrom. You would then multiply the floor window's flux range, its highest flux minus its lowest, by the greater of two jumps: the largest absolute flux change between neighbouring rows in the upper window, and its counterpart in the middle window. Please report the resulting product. 0.22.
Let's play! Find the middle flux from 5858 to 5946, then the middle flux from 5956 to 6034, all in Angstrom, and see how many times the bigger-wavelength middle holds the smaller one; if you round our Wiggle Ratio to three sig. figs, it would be 1.03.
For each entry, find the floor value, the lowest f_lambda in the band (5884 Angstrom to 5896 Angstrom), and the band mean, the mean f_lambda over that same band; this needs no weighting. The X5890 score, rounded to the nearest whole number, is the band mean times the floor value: 53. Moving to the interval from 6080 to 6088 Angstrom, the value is 85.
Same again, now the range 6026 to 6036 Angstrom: 92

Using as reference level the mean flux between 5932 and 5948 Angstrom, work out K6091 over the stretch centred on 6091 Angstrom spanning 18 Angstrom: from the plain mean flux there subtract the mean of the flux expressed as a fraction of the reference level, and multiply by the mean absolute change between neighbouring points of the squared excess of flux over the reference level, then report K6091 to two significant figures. 2.4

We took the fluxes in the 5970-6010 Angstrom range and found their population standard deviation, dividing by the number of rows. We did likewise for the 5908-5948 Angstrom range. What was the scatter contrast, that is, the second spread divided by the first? 0.7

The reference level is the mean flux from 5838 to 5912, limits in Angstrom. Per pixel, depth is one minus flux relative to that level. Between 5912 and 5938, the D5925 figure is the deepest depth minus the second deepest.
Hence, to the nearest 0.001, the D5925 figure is 0.019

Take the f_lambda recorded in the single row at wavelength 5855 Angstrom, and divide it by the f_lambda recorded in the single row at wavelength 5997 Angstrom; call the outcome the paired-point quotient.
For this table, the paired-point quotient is 0.990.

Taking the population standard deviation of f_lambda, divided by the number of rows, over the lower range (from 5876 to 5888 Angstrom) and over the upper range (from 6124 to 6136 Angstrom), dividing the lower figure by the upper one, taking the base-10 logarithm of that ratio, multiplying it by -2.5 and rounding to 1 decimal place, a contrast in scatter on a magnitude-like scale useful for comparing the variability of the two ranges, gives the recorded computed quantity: -0.7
